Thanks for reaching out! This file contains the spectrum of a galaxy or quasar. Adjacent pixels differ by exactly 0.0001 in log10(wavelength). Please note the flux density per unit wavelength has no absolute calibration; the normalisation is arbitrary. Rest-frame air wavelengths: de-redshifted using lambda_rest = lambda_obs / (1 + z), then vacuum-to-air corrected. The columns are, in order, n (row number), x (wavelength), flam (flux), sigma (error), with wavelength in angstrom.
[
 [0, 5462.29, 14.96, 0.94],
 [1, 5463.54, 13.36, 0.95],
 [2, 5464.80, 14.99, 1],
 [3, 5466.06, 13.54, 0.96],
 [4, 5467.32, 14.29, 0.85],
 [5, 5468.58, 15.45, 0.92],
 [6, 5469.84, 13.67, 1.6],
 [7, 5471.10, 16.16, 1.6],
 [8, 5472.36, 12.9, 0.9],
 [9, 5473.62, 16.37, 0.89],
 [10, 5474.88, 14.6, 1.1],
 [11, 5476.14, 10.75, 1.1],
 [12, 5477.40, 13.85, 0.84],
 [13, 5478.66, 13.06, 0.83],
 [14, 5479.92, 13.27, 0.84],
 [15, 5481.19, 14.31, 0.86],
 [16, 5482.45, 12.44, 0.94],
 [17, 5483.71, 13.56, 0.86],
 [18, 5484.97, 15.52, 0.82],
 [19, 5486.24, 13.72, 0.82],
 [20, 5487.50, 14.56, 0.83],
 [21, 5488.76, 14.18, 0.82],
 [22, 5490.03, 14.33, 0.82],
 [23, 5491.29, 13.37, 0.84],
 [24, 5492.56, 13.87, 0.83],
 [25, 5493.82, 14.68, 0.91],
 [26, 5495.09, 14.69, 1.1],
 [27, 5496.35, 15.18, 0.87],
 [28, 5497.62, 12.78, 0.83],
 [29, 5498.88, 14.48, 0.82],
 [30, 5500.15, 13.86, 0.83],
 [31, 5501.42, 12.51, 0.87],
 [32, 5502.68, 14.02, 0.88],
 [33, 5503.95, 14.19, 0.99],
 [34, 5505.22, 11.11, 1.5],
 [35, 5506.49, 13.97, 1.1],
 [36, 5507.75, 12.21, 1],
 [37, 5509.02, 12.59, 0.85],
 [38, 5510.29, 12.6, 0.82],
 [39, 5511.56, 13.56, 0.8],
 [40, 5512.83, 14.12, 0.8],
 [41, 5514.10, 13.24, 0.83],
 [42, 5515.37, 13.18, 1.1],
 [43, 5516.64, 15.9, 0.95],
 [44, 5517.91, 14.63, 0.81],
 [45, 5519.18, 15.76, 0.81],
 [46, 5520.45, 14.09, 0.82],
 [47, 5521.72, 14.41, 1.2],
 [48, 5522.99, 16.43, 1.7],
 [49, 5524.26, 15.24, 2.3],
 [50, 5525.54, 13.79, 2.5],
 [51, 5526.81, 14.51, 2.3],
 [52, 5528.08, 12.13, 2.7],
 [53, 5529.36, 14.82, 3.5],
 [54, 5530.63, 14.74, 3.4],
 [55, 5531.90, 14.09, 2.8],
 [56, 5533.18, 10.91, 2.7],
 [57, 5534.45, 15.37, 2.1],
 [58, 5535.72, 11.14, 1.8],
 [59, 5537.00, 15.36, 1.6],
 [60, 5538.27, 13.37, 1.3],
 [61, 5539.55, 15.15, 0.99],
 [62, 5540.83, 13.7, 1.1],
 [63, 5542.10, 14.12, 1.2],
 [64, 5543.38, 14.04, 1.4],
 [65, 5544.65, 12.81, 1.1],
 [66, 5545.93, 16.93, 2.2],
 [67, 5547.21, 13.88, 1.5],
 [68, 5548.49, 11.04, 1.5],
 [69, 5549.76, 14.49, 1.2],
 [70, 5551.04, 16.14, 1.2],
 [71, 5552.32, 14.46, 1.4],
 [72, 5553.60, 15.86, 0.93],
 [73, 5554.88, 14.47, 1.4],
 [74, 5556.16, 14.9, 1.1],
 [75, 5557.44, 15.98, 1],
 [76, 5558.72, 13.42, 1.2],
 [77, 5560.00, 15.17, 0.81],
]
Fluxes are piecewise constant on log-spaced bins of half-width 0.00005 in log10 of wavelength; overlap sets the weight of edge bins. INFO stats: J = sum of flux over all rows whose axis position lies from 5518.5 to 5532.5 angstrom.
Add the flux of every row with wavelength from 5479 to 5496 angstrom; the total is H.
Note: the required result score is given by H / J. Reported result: 1.1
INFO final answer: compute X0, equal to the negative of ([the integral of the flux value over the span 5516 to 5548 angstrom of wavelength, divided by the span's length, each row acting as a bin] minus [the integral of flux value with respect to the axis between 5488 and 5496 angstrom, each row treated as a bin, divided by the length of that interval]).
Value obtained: -0.04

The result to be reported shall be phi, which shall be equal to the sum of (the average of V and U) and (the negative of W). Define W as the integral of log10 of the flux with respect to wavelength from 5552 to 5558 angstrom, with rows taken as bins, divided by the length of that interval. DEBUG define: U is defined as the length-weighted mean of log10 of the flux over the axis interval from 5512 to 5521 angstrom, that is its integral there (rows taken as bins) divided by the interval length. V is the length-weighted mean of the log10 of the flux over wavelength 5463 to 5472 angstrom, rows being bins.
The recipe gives -0.02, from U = 1.157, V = 1.16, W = 1.18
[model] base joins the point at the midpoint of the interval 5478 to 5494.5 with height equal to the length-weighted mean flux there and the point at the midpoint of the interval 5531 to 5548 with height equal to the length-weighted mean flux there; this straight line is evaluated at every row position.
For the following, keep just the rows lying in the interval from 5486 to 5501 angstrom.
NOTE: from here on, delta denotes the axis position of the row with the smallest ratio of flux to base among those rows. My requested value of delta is 5497.62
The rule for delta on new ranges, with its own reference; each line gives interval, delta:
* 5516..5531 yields 5528.08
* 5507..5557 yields 5533.18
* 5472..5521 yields 5476.14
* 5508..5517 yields 5509.02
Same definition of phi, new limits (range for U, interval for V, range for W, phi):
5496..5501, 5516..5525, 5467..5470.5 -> 0.00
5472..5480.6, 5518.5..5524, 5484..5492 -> 0.00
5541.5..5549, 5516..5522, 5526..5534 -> 0.03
